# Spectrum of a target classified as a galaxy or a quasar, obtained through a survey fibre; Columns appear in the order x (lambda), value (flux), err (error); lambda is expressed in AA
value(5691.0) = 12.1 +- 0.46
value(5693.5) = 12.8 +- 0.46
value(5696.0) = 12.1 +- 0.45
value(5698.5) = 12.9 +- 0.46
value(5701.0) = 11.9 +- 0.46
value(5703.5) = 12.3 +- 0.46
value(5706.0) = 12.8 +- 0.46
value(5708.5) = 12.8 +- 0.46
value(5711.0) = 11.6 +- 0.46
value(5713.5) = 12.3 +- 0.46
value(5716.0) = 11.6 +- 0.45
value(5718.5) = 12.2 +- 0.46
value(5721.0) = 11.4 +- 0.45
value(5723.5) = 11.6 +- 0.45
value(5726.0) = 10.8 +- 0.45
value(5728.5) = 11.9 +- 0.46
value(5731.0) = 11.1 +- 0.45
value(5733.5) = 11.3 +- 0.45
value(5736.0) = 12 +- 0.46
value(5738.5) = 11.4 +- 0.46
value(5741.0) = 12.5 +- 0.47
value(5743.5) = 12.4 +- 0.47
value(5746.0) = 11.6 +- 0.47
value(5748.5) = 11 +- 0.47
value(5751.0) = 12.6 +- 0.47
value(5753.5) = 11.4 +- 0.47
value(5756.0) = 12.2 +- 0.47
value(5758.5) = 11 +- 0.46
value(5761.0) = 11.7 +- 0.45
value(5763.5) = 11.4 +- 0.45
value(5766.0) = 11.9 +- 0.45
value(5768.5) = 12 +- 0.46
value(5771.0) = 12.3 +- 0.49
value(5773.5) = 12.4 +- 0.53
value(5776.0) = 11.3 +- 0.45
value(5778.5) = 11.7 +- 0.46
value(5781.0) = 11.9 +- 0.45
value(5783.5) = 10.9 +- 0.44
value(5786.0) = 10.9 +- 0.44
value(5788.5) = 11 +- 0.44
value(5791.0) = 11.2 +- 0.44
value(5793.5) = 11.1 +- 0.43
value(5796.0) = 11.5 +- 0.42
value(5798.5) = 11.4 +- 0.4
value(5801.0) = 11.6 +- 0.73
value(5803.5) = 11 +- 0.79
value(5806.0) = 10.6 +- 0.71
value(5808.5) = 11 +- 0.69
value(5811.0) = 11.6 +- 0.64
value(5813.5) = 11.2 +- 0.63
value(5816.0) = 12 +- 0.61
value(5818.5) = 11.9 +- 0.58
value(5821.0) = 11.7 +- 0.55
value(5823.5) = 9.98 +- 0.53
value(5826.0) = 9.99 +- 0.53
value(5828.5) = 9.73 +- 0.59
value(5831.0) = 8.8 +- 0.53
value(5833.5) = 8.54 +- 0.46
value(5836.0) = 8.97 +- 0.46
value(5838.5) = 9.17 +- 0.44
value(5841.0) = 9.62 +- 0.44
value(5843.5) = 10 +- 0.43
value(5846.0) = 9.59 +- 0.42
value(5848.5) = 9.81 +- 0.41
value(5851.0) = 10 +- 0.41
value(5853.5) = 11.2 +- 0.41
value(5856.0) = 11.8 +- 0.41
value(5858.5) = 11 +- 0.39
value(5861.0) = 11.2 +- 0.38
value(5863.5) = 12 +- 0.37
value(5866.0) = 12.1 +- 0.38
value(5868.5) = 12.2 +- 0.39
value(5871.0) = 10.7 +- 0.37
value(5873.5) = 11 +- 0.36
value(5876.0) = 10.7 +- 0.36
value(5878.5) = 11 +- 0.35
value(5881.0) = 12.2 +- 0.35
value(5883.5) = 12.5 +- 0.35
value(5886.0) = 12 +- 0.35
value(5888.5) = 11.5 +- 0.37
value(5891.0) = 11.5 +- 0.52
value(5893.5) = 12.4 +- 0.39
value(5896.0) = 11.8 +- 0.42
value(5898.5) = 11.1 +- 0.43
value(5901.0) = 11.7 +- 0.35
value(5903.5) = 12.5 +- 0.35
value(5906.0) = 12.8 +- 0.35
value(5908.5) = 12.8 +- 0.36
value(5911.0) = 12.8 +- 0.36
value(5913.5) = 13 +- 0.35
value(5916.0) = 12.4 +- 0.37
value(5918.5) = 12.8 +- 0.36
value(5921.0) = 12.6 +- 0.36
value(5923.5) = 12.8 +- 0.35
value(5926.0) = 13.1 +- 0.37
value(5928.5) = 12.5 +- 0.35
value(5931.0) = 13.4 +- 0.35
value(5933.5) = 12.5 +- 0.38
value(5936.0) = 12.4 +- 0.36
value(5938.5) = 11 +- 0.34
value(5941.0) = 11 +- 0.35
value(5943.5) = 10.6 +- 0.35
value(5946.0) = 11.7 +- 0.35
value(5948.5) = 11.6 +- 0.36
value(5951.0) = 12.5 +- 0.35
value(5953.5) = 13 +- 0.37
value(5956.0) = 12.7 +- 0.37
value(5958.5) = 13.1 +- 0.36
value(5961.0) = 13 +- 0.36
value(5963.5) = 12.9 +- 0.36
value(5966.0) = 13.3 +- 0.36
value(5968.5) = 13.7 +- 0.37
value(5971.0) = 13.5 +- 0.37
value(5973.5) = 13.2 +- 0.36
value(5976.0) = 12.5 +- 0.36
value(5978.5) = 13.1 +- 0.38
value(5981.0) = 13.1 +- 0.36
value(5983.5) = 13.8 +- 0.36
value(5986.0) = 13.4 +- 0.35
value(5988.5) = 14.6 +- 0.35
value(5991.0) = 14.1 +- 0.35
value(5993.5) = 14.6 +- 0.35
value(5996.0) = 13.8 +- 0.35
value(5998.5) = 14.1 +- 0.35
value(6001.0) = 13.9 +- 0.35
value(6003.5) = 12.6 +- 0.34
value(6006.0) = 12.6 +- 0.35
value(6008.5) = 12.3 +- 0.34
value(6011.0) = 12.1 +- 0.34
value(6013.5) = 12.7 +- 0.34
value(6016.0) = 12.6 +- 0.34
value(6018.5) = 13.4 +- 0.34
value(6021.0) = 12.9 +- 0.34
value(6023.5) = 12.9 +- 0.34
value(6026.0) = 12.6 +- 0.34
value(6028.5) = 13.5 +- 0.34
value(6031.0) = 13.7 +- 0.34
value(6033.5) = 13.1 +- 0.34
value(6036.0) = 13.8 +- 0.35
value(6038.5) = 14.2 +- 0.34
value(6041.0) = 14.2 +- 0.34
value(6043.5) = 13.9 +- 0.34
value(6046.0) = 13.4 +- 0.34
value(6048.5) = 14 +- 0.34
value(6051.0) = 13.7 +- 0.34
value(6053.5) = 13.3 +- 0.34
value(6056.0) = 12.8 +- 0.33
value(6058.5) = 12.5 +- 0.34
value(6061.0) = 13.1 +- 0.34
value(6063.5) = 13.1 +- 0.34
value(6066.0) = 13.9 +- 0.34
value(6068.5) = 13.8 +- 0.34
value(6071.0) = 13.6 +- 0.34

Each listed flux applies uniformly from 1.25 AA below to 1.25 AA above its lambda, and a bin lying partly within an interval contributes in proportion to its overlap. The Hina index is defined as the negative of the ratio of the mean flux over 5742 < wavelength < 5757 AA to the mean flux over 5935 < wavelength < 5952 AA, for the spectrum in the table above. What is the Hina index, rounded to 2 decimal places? -1.03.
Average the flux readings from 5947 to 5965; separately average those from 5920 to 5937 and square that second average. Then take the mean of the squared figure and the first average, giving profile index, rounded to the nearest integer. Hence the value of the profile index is 88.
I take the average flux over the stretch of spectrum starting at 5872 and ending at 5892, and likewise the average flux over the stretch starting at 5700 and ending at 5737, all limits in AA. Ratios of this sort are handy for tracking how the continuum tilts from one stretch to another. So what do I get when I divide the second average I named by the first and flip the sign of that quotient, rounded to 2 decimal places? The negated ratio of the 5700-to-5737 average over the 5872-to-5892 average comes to -1.03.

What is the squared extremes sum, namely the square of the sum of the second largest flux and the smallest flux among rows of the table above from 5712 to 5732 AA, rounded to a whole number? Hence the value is 529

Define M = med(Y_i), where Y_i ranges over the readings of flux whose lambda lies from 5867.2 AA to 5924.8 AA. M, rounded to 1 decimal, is 12.2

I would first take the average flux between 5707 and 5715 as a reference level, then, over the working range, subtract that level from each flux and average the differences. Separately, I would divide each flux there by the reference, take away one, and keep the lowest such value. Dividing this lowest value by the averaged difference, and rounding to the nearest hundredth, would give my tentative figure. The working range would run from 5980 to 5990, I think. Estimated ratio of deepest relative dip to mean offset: 0.05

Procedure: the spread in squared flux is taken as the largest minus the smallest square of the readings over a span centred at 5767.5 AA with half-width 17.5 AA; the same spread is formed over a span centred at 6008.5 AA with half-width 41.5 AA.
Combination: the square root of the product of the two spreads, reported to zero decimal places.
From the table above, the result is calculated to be 52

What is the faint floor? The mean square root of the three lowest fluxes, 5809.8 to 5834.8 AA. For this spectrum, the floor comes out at 3.00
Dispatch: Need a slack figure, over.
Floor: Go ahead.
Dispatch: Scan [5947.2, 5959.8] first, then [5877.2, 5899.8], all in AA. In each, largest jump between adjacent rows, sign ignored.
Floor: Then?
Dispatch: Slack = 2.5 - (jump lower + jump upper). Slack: 0.4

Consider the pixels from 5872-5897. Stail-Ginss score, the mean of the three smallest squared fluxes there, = 119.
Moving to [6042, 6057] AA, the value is 173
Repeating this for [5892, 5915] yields 133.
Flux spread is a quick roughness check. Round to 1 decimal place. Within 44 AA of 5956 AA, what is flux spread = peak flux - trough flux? 4.0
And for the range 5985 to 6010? 2.3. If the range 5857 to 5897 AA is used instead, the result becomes 1.8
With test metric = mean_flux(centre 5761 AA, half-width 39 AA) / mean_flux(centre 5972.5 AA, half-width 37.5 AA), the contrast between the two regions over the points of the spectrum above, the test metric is 0.90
